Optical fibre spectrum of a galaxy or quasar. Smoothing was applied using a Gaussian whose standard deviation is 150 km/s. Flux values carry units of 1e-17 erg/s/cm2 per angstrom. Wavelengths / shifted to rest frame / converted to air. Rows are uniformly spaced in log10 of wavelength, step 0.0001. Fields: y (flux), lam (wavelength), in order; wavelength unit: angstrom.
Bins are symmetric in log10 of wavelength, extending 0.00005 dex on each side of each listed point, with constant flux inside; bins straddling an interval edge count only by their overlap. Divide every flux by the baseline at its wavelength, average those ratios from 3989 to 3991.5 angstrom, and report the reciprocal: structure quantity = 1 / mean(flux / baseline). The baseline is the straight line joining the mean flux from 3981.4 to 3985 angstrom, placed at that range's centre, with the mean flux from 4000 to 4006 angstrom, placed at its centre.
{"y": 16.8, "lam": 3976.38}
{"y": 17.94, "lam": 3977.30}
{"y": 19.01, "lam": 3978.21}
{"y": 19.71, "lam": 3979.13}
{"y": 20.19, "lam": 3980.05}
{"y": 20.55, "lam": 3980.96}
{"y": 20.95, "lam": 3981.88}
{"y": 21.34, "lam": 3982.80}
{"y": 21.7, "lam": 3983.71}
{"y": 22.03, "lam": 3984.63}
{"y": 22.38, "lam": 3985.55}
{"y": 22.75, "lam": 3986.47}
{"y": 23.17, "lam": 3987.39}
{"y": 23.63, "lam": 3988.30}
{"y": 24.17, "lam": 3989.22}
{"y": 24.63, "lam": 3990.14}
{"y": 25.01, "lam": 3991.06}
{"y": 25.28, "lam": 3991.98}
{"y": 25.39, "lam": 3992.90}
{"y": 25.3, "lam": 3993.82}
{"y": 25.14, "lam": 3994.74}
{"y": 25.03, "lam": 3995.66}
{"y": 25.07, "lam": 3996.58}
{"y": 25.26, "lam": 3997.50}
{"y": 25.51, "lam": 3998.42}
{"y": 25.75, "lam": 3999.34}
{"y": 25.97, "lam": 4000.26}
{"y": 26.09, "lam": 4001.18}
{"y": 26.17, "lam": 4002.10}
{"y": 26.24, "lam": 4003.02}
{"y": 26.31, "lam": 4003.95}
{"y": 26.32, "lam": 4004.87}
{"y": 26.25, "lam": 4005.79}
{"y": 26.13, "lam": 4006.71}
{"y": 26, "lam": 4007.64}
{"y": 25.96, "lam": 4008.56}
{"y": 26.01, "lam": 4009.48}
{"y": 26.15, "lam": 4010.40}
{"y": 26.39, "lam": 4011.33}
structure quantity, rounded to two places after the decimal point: 0.94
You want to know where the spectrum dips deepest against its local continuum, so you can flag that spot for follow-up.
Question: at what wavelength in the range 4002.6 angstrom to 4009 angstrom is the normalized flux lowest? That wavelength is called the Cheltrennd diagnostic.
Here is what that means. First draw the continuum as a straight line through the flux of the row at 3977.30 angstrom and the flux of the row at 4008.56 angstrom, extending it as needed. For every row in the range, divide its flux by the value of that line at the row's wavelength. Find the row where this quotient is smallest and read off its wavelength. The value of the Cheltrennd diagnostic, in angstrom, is 4008.56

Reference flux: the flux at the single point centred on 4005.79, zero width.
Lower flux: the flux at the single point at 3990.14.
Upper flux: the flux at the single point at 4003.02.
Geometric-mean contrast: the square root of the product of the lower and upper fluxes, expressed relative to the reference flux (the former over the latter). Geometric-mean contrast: 0.97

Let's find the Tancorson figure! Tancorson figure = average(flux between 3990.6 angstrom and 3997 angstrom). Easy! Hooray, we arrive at 25.2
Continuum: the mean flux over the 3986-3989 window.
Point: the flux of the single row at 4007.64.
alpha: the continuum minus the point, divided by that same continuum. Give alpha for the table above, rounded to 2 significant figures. -0.12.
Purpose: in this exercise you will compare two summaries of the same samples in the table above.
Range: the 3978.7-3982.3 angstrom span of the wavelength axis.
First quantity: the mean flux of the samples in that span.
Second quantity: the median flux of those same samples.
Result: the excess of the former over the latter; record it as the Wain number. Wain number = -0.02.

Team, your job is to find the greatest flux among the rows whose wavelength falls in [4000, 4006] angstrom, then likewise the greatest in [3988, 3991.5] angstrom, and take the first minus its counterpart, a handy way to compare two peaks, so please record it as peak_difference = 1.3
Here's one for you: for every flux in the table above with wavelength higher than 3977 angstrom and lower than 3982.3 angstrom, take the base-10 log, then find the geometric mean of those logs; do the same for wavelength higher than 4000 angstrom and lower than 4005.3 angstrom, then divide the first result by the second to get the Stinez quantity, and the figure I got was 0.91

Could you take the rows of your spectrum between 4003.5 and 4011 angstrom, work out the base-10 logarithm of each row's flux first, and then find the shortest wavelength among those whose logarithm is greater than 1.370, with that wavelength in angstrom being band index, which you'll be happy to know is 4003.95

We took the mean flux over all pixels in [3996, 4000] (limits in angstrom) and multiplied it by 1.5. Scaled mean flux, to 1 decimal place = 38.1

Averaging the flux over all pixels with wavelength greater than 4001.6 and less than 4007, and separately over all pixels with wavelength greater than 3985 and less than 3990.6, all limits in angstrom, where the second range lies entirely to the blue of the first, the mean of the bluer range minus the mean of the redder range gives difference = -2.8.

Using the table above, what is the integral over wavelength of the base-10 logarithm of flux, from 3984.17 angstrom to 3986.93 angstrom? 3.72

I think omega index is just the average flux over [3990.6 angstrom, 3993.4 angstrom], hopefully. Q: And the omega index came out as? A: 25.2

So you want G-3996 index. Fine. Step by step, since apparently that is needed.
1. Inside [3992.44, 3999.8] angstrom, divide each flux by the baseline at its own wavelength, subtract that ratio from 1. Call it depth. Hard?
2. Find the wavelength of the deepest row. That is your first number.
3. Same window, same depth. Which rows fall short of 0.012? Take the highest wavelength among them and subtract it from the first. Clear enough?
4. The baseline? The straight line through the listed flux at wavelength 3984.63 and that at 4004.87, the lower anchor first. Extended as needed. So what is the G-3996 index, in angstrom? -1.8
